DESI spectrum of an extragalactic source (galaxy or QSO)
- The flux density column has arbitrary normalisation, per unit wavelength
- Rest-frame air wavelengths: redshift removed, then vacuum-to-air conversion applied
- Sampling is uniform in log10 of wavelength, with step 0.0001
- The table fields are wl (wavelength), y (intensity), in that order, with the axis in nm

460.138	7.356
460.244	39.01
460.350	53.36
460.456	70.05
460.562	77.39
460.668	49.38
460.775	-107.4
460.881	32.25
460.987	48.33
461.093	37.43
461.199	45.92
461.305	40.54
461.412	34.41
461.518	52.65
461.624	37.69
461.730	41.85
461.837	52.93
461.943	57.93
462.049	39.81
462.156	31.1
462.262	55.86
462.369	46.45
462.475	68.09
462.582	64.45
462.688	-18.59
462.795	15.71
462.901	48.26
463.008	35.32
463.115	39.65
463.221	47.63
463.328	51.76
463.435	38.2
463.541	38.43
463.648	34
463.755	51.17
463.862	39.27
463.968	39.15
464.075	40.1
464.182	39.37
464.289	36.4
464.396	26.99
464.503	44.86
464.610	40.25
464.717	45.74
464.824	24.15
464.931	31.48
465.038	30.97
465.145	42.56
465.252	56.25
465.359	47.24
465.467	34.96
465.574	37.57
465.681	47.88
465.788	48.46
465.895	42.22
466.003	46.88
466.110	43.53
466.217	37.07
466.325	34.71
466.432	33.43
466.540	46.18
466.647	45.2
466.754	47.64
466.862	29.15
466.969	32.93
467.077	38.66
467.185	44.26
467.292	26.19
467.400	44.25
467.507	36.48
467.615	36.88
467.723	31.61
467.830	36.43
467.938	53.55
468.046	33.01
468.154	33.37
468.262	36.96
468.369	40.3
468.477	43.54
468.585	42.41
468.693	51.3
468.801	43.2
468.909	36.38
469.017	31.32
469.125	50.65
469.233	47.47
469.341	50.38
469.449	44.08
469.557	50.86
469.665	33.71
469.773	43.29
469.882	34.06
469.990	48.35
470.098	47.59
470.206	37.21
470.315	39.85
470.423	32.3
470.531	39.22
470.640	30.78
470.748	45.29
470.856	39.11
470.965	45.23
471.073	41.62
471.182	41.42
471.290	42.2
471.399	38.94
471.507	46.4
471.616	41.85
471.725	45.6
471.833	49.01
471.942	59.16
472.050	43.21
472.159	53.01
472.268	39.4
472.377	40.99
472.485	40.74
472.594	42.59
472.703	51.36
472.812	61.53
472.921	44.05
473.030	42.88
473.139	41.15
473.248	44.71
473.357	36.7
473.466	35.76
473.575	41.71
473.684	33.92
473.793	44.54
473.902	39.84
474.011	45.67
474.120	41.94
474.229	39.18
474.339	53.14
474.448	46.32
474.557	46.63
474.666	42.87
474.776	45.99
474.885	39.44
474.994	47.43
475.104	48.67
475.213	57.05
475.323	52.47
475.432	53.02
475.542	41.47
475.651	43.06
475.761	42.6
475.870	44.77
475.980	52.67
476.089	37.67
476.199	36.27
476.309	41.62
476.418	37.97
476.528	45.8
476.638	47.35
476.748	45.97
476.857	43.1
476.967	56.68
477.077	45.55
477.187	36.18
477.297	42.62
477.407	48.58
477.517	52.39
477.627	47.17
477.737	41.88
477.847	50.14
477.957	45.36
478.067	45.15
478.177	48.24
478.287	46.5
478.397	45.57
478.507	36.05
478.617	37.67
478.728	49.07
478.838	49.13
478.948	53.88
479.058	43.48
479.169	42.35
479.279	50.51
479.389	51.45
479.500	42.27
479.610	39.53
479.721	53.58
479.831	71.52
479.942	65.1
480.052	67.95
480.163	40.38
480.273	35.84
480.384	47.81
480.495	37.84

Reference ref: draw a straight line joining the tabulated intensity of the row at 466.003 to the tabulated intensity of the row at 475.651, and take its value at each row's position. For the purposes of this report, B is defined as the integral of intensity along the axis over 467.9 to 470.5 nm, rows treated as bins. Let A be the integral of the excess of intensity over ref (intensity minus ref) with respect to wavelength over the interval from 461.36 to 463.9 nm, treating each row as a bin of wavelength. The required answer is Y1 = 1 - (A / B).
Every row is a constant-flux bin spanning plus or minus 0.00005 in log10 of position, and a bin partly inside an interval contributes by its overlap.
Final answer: 1.15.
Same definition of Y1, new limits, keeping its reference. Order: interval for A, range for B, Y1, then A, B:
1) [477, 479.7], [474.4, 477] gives 0.92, 10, 119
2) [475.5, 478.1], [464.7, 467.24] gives 0.95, 5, 102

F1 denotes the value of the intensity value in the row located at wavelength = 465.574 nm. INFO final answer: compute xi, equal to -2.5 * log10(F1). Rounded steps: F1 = 37.57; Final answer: -3.94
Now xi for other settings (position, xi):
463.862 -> -3.99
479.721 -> -4.32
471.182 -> -4.04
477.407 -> -4.22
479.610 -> -3.99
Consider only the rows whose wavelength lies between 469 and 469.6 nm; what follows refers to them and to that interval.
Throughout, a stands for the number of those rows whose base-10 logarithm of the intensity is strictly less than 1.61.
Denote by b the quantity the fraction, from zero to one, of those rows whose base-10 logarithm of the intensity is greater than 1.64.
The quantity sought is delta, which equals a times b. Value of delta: 0.8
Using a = 1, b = 0.83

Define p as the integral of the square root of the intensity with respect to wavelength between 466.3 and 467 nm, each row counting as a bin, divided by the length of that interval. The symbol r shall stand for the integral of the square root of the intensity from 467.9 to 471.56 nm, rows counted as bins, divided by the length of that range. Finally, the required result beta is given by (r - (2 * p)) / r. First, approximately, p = 6.2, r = 6.43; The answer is -0.93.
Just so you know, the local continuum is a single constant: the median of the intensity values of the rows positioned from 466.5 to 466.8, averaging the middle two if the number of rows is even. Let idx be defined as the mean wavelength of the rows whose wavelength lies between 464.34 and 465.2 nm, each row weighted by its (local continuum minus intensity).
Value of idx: 464.78 nm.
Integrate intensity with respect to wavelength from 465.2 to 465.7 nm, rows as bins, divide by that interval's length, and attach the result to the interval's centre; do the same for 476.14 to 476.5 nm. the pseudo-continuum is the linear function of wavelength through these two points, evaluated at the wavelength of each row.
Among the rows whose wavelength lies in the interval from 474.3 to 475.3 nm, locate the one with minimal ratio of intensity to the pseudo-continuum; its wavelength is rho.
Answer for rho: 474.885 nm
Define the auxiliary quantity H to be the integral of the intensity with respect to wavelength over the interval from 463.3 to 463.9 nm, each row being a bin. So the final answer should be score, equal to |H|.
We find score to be 25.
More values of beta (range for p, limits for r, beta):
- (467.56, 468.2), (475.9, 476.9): -0.86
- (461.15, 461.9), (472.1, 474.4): -1.01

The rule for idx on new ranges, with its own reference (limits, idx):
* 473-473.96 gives 473.50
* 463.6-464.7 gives 464.17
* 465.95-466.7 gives 466.33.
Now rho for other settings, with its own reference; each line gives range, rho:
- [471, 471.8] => 471.399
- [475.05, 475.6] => 475.542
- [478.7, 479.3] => 479.169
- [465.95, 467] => 466.862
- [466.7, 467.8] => 467.292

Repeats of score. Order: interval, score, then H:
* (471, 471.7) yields 30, 30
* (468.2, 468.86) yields 28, 28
